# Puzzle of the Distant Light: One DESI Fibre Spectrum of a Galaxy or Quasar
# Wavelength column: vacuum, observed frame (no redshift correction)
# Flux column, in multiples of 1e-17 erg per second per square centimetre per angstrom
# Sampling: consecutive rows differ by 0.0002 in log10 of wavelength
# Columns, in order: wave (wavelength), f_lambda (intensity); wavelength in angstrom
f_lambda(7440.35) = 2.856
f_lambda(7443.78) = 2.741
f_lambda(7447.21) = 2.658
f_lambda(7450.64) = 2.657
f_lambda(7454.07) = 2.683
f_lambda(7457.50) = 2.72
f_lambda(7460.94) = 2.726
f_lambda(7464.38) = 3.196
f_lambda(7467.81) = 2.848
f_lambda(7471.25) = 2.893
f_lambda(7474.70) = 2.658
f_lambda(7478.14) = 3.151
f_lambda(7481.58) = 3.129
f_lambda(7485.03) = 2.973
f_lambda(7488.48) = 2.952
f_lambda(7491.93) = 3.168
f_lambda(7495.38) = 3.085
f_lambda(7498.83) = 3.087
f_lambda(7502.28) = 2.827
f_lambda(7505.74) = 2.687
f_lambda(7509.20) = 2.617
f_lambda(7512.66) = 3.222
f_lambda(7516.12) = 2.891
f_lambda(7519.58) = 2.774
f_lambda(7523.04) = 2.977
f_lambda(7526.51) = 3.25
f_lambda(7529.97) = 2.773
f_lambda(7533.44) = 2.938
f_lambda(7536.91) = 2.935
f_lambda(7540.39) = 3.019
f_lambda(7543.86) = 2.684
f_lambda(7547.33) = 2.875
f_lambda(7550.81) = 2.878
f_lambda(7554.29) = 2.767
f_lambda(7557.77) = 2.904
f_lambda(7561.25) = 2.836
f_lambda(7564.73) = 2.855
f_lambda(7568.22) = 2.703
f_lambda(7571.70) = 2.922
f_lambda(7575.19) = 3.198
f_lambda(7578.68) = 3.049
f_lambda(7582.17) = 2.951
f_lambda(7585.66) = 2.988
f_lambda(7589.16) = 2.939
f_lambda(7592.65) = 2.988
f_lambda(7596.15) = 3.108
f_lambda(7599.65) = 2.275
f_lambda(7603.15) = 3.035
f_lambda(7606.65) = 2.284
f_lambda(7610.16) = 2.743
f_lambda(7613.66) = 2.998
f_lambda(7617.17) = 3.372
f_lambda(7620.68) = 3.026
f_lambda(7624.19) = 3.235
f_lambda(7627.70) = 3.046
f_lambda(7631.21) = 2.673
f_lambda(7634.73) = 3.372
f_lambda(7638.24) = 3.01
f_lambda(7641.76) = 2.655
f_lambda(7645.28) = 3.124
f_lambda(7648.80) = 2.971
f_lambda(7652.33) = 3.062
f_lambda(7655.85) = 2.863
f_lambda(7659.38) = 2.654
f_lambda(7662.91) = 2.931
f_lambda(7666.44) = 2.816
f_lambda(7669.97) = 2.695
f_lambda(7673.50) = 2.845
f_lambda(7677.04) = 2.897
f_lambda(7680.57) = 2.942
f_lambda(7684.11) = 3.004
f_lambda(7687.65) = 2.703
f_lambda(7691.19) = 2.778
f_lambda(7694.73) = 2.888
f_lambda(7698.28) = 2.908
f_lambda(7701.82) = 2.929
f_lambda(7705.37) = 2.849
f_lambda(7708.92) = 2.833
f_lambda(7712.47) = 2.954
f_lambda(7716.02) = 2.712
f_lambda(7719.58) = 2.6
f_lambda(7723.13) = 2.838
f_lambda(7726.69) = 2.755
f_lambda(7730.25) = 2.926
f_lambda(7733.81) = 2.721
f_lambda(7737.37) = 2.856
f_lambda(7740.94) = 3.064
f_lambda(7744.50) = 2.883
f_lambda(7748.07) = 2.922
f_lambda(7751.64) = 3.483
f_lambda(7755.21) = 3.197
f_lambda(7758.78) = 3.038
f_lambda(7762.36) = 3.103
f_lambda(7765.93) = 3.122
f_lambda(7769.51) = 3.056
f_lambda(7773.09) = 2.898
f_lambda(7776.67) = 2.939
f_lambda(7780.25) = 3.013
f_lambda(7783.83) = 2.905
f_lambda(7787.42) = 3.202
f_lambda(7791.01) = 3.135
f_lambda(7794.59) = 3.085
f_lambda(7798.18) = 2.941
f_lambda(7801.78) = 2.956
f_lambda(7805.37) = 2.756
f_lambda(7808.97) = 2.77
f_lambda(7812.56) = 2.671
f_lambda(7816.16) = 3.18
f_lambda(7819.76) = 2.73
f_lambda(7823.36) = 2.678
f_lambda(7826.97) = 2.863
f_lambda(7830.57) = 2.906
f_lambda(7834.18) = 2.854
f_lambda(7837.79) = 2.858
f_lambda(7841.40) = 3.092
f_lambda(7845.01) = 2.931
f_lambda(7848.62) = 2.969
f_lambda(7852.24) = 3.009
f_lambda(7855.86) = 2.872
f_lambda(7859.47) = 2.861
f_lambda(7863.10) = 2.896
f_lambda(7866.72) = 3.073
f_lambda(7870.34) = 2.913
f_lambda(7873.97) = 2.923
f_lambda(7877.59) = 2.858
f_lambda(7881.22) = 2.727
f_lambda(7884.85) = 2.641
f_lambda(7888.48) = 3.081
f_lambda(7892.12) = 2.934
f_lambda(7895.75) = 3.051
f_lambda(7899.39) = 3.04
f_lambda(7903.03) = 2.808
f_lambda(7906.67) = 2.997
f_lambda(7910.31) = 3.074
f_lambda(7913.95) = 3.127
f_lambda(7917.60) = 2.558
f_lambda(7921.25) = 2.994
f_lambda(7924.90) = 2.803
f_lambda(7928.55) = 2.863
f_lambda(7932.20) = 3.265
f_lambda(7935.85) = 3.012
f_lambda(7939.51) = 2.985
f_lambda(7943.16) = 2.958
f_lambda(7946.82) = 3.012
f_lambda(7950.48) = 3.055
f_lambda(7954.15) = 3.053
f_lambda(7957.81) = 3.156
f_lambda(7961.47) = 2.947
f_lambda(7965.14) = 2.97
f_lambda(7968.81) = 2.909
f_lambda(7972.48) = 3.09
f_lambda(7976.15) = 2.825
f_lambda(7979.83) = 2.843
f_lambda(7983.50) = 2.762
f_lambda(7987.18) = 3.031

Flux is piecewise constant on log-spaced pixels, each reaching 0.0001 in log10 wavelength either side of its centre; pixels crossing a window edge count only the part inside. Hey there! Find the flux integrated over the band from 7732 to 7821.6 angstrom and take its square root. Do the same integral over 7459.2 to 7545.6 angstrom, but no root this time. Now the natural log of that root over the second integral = -2.74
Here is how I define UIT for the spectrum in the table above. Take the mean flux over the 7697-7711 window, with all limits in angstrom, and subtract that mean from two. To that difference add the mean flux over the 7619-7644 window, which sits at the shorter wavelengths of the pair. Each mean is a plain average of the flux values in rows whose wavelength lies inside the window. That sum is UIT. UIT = 2.12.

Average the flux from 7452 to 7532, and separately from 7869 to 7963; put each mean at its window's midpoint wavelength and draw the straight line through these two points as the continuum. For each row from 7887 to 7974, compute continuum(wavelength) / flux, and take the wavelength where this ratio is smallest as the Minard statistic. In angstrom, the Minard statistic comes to 7932.20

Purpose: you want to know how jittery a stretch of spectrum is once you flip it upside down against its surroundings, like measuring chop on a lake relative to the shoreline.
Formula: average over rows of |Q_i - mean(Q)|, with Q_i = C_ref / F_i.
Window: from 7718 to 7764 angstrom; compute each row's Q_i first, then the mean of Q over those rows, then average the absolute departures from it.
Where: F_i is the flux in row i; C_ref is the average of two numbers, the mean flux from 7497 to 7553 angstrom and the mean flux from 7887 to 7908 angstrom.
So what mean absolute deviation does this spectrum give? 0.056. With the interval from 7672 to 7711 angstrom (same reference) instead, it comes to 0.023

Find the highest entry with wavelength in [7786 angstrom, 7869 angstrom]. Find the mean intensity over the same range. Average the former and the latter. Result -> 3.06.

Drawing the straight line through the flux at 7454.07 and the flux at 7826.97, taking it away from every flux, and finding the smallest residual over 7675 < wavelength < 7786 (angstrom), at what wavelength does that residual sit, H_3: 7719.58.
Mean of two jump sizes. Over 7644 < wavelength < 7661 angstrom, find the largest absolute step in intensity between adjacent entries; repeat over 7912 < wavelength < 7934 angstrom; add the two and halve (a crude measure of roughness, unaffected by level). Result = 0.39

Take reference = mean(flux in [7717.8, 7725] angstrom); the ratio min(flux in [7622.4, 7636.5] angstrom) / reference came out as 0.983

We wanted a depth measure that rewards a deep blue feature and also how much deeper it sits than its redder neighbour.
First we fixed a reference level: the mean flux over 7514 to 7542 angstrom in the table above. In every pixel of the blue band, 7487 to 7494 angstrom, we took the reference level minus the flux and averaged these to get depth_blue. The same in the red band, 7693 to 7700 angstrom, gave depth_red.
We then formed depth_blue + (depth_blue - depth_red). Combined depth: -0.28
